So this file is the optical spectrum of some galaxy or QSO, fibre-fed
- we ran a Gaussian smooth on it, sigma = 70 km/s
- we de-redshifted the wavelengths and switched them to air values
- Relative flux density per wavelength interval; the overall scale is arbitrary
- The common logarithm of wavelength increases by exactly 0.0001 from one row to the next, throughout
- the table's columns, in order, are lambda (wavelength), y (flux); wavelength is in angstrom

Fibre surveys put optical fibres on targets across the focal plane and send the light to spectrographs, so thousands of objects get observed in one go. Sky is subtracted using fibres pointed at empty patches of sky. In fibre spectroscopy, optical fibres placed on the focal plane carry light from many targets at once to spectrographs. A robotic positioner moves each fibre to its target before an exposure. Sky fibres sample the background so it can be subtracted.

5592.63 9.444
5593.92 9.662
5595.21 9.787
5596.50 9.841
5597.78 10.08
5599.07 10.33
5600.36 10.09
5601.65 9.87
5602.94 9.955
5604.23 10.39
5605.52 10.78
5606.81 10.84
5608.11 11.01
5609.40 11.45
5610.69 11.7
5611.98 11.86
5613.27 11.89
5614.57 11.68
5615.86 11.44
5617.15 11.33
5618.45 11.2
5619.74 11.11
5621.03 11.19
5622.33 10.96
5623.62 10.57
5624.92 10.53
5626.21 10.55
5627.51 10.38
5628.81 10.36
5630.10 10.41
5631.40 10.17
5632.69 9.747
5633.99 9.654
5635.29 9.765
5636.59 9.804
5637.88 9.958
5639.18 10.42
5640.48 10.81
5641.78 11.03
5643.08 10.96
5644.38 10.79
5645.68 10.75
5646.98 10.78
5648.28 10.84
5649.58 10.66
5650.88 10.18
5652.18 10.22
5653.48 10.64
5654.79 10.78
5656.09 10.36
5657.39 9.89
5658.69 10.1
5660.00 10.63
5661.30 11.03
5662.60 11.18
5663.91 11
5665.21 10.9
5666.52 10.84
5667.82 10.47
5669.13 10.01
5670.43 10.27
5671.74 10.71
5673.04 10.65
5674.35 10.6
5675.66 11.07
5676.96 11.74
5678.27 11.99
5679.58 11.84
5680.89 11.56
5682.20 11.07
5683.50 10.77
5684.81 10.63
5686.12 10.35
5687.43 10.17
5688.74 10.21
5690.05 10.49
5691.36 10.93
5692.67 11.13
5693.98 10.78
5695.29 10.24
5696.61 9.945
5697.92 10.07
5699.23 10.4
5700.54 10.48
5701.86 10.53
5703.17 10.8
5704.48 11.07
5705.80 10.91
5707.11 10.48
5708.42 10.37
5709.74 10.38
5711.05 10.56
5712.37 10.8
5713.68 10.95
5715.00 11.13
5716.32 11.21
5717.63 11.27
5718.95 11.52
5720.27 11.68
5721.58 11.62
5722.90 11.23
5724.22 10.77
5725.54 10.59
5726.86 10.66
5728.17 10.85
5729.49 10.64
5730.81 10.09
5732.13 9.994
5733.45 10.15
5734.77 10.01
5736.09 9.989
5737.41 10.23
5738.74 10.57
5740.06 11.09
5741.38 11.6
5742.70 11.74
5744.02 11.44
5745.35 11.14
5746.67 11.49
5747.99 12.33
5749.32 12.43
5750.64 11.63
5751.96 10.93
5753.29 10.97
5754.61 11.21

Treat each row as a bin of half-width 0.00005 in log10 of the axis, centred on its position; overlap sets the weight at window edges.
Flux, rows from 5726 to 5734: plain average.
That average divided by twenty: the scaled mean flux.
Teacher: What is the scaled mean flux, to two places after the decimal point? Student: 0.52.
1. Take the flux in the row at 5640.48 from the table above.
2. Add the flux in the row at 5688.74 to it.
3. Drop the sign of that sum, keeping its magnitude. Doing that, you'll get 21.0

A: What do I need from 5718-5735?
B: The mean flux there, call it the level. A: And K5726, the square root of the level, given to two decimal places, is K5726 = 3.28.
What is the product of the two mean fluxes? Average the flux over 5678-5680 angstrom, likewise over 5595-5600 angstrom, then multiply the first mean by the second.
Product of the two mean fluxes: 119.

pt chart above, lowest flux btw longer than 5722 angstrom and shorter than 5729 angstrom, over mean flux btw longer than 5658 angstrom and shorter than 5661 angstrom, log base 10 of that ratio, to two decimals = 0.01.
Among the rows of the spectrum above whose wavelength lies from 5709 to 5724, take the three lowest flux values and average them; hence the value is 10.6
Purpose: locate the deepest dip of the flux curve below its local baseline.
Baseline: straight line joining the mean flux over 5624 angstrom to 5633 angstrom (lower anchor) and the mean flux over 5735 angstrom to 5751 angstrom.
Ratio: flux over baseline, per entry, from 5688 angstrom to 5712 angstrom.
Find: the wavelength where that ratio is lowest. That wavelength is 5696.61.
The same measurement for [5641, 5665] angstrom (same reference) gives 5657.39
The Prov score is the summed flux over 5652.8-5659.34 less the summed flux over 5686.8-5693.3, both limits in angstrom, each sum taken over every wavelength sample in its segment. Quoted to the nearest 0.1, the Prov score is -1.2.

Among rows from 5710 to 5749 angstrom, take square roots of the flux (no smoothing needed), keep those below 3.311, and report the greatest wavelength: 5738.74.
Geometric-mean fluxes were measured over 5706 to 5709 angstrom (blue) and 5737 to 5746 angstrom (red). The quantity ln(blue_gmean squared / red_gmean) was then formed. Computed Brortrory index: 2.28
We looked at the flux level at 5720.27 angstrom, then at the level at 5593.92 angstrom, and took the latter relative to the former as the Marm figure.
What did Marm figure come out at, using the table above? 0.83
